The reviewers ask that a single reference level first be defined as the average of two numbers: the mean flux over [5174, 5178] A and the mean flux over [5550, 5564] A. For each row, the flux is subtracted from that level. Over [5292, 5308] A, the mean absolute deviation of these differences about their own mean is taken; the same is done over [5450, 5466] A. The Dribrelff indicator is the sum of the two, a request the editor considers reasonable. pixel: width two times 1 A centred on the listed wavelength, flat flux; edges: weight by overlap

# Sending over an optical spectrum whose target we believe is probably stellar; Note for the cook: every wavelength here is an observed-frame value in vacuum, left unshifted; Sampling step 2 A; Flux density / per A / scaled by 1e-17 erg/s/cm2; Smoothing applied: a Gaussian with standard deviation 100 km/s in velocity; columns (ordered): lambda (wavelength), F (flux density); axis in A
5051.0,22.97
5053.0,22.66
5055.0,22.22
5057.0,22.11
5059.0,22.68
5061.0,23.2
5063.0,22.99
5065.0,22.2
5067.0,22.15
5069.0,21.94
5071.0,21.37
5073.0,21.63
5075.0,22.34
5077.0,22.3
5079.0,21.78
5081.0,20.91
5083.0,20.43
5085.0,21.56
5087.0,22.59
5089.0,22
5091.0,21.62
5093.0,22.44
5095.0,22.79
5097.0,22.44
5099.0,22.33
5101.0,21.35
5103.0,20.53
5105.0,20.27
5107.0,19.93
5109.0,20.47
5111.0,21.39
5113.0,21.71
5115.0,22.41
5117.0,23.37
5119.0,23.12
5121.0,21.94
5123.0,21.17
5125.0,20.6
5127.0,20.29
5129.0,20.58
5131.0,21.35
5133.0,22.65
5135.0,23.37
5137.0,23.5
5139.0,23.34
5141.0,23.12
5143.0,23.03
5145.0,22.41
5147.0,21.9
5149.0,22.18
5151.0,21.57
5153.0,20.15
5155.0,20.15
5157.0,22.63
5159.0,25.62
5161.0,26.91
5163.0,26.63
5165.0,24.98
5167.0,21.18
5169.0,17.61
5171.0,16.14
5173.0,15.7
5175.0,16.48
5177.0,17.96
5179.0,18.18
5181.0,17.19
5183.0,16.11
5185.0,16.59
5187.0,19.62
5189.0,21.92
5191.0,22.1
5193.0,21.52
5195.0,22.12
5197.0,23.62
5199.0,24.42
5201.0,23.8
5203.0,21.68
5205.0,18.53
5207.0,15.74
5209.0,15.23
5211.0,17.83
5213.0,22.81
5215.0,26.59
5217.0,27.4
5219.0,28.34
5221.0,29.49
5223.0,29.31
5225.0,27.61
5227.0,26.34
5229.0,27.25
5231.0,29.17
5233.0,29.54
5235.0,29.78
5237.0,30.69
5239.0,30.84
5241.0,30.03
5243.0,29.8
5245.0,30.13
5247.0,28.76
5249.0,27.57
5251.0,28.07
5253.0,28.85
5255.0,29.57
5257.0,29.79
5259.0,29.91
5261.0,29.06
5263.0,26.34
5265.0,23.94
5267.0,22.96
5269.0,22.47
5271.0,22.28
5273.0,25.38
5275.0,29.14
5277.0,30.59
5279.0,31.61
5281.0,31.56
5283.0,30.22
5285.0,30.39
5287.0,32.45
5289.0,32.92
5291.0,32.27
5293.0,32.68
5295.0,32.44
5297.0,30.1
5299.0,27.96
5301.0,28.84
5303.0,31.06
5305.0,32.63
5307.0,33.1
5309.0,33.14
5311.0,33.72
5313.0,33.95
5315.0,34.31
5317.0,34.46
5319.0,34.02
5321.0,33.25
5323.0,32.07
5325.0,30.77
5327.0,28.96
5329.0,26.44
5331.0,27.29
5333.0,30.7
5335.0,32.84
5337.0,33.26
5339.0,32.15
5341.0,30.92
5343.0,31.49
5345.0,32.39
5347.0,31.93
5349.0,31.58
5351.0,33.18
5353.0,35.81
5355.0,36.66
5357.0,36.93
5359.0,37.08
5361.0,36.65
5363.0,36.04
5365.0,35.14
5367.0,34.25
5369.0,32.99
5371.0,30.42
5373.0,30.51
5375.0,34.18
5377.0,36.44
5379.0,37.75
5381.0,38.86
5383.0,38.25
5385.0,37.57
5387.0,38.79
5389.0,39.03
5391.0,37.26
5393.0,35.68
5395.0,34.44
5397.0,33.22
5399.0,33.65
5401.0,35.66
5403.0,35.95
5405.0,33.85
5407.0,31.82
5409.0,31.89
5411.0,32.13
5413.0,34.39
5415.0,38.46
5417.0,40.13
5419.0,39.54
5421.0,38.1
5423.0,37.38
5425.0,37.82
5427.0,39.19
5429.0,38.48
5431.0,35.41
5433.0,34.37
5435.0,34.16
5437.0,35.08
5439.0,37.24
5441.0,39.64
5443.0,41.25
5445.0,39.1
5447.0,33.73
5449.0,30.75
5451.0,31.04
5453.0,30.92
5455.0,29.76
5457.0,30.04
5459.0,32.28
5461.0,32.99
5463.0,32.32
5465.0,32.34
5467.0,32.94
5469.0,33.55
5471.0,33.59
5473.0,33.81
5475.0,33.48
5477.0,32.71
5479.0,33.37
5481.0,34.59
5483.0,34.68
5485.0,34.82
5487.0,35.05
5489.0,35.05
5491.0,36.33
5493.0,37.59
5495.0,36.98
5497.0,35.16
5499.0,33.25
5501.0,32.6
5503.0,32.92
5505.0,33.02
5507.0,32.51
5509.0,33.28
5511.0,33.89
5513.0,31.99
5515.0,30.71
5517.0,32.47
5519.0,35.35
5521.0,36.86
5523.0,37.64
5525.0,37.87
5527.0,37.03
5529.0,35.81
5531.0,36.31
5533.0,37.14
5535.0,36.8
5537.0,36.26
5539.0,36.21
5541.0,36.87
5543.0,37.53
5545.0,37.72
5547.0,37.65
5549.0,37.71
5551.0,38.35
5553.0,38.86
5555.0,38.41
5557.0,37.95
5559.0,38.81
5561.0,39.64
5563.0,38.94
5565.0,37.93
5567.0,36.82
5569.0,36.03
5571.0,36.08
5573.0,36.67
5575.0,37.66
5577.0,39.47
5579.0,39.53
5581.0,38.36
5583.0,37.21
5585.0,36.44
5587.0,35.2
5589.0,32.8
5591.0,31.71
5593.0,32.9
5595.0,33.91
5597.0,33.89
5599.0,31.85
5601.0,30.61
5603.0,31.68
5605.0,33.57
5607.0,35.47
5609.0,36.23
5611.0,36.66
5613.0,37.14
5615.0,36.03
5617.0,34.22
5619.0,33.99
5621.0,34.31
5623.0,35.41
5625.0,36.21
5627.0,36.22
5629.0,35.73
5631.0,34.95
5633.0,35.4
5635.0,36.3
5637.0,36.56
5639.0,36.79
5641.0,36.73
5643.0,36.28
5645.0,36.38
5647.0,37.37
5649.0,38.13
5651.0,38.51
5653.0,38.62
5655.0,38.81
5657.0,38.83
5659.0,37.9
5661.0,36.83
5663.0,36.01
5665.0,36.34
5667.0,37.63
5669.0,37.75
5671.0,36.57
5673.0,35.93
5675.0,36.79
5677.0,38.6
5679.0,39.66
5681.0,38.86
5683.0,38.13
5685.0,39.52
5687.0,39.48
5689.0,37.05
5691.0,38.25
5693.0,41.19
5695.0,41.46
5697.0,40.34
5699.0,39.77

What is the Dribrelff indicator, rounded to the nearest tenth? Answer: 2.6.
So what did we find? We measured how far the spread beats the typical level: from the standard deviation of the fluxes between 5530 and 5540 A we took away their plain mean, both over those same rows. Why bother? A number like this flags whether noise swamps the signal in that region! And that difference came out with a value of -36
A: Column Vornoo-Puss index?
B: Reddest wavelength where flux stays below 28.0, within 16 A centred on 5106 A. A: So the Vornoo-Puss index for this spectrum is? 5113.0 A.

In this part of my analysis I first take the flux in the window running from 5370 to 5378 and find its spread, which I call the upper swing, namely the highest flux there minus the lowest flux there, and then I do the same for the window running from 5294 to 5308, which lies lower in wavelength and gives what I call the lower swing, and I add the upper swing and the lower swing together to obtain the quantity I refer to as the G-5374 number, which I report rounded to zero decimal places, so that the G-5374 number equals 11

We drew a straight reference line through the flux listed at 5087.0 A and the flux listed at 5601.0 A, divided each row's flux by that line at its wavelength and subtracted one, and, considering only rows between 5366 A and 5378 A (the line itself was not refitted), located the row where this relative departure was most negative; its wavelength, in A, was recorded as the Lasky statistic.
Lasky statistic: 5371.0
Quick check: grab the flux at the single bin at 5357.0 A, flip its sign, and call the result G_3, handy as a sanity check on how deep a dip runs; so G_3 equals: -36.9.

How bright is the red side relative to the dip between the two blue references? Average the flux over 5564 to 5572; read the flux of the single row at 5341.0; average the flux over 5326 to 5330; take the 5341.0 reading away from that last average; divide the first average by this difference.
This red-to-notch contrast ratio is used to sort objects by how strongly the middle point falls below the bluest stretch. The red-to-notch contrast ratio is -11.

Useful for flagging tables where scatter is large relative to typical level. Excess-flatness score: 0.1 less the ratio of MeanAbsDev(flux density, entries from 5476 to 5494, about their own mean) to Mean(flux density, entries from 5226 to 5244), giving 0.067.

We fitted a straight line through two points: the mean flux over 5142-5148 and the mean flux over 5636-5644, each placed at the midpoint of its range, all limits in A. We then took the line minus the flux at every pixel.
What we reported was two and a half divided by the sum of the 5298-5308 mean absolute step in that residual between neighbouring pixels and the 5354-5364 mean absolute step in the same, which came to 1.6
